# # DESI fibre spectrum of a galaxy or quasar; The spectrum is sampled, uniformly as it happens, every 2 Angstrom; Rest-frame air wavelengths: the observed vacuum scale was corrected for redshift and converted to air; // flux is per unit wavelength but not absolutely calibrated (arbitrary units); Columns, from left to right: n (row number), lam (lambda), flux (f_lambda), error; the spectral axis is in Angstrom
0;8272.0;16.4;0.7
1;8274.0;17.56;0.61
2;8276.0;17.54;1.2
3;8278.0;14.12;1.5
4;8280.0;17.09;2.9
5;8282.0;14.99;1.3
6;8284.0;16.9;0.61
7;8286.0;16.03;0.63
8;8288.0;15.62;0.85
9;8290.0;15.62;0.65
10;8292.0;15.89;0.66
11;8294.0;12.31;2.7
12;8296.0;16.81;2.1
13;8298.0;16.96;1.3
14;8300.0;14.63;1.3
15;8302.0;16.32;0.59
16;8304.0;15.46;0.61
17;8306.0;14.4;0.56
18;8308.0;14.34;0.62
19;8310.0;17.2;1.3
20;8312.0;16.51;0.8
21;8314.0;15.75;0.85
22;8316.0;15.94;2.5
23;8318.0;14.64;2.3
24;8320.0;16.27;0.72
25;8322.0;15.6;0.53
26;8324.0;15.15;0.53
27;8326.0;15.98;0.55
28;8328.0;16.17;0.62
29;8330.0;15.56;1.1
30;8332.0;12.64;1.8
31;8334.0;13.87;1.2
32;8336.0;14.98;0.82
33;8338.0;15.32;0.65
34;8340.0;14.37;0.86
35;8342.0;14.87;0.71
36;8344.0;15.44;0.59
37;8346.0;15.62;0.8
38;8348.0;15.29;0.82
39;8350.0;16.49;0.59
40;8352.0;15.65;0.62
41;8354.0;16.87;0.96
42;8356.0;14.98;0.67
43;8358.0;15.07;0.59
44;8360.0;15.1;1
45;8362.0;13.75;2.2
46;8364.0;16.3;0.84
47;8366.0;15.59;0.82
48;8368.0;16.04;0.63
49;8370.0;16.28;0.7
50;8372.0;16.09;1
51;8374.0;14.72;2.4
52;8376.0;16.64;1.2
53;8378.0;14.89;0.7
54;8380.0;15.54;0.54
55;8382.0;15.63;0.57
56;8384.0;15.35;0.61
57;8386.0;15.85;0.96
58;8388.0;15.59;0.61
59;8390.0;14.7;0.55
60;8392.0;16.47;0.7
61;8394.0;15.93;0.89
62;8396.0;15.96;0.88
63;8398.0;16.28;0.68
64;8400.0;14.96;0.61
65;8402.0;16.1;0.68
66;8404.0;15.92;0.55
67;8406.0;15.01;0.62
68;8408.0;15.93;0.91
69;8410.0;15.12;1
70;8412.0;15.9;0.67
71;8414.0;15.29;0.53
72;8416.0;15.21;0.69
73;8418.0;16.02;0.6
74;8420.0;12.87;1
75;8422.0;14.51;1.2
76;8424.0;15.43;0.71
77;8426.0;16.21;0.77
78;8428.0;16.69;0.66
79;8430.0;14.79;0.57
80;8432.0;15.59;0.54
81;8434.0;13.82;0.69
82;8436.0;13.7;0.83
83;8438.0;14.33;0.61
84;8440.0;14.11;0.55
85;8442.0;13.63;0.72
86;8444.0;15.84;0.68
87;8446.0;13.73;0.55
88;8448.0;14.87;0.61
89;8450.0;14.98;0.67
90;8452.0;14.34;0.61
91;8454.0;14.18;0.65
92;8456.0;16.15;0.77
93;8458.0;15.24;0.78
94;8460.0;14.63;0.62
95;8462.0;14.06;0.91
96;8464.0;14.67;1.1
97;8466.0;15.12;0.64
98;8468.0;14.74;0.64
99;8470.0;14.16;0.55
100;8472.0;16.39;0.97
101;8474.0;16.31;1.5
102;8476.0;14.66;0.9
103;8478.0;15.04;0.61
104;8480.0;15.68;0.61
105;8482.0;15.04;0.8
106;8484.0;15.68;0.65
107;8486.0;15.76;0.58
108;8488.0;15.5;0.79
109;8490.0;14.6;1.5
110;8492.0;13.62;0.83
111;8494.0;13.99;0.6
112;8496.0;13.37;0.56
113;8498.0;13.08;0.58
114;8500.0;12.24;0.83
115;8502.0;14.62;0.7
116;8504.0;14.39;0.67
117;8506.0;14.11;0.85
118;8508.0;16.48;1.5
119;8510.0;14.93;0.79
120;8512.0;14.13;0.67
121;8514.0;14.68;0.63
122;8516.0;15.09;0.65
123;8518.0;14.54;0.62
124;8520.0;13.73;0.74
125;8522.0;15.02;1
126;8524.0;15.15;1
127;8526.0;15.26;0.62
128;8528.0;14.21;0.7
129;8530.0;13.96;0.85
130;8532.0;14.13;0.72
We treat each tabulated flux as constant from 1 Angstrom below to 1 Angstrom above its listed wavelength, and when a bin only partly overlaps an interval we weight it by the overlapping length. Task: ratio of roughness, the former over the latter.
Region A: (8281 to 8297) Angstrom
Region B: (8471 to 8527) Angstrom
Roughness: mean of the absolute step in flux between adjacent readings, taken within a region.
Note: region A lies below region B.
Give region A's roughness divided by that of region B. 2.2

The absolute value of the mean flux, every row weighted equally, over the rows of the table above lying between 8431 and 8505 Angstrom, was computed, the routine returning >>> 14.6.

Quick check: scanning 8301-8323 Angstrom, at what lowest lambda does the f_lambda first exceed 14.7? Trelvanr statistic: 8302.0 Angstrom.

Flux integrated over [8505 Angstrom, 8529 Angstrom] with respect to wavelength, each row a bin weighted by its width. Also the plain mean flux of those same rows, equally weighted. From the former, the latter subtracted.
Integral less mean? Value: 340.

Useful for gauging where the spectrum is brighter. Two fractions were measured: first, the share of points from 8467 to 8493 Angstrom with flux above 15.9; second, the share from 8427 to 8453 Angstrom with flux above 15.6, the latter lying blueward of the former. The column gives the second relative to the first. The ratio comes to 1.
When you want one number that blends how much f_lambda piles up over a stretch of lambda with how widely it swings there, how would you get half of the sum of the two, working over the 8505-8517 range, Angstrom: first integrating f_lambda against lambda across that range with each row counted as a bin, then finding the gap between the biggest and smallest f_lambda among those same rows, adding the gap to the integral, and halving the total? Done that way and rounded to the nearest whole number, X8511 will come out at 91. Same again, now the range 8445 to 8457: 89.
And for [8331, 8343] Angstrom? 87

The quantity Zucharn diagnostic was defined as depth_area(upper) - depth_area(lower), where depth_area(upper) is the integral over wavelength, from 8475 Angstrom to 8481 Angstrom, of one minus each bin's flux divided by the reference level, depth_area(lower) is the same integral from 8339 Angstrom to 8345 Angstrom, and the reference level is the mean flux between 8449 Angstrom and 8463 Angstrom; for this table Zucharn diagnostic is -0.1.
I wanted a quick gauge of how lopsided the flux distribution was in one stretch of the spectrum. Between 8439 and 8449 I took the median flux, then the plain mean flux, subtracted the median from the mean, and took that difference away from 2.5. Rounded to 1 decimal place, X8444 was 2.2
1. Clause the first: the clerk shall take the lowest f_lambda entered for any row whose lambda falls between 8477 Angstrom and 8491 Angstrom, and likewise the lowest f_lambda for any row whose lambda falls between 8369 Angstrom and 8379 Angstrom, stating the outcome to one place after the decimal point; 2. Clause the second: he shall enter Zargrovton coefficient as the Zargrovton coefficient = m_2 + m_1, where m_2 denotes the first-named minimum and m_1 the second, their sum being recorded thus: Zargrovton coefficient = 29.3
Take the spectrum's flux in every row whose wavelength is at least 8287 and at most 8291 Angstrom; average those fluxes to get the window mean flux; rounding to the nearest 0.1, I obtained 15.6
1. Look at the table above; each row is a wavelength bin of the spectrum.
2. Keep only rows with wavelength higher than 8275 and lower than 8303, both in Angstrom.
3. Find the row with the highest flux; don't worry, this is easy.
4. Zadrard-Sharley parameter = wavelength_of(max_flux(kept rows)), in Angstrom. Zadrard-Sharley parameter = 8276.0 Angstrom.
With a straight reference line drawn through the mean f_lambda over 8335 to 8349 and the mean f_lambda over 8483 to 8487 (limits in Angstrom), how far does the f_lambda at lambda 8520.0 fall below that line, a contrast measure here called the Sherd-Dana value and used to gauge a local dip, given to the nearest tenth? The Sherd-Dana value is 2.1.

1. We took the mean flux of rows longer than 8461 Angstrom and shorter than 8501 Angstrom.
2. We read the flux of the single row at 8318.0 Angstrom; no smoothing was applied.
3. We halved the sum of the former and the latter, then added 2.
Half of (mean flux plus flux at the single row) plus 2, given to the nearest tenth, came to 16.7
